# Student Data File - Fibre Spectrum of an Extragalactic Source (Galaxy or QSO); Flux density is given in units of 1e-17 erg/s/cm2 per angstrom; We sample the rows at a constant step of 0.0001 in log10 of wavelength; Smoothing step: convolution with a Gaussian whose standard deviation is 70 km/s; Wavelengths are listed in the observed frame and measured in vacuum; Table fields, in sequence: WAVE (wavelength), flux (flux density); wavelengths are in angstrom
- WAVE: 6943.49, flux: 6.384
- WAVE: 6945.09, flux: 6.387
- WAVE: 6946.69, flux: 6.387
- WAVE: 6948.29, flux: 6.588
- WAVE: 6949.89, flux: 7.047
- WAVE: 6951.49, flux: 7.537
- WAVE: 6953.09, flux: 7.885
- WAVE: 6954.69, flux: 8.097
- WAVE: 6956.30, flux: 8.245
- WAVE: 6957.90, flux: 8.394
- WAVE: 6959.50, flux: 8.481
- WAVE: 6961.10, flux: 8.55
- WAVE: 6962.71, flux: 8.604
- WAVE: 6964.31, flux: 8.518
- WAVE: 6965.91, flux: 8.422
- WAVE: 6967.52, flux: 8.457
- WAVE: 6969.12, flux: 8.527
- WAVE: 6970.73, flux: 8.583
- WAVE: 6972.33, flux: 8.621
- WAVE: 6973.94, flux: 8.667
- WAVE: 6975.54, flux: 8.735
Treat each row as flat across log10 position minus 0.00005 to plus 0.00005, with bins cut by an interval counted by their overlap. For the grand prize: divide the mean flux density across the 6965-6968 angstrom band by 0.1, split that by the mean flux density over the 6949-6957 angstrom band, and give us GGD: 10.9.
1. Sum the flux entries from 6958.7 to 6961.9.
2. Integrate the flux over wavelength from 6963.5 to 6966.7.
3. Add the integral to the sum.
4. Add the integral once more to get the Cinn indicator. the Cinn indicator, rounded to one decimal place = 71.4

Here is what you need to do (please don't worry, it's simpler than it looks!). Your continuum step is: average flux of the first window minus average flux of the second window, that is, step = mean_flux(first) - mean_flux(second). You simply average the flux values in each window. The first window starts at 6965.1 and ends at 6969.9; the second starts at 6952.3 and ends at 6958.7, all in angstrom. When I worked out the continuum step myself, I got 0.3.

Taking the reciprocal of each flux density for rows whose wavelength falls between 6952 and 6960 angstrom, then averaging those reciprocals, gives 0.122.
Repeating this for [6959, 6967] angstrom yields 0.117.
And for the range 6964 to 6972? 0.118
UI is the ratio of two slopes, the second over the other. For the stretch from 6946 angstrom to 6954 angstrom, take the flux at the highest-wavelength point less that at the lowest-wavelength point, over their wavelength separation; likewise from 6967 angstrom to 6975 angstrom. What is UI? 0.14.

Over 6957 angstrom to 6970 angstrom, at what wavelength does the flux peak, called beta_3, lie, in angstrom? 6962.71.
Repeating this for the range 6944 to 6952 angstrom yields 6951.49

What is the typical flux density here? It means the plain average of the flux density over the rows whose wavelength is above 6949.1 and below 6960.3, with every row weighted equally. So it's 7.96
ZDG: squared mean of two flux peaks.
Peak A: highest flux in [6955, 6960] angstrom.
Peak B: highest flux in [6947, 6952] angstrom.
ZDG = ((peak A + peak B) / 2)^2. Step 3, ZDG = 64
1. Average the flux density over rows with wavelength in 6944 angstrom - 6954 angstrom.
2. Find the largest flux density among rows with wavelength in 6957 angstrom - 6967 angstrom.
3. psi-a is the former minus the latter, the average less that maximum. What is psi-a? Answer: -1.6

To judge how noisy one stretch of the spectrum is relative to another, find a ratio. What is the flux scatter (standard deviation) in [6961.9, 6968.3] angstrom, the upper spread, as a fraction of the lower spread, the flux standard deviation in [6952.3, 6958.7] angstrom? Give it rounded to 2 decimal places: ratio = 0.37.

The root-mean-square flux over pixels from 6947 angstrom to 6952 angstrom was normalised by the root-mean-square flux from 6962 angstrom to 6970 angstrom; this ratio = 0.83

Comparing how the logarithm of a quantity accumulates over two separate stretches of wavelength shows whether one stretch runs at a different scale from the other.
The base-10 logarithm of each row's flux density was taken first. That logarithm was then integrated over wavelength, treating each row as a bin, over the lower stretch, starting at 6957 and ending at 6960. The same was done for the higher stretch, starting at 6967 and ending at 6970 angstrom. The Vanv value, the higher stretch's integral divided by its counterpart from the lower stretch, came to 1.0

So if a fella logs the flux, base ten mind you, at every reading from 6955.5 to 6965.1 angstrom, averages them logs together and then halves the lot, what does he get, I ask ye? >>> 0.464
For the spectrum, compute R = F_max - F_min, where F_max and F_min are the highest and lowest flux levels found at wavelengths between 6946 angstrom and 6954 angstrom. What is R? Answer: 1.5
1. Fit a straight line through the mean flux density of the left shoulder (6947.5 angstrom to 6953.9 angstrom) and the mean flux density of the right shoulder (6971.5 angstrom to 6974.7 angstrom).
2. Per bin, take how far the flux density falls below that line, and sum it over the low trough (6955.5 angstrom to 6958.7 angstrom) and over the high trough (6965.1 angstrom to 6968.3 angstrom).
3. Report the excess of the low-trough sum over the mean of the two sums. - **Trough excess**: -0.47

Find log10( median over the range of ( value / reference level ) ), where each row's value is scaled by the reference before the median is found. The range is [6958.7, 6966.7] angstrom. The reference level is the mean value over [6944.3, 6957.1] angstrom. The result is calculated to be 0.069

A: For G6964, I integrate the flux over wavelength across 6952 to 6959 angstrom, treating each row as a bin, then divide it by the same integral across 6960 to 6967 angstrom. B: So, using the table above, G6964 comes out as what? 1.0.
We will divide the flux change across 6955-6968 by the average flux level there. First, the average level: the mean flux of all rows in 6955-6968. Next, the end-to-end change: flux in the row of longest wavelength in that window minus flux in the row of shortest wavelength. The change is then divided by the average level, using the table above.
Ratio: 0.025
